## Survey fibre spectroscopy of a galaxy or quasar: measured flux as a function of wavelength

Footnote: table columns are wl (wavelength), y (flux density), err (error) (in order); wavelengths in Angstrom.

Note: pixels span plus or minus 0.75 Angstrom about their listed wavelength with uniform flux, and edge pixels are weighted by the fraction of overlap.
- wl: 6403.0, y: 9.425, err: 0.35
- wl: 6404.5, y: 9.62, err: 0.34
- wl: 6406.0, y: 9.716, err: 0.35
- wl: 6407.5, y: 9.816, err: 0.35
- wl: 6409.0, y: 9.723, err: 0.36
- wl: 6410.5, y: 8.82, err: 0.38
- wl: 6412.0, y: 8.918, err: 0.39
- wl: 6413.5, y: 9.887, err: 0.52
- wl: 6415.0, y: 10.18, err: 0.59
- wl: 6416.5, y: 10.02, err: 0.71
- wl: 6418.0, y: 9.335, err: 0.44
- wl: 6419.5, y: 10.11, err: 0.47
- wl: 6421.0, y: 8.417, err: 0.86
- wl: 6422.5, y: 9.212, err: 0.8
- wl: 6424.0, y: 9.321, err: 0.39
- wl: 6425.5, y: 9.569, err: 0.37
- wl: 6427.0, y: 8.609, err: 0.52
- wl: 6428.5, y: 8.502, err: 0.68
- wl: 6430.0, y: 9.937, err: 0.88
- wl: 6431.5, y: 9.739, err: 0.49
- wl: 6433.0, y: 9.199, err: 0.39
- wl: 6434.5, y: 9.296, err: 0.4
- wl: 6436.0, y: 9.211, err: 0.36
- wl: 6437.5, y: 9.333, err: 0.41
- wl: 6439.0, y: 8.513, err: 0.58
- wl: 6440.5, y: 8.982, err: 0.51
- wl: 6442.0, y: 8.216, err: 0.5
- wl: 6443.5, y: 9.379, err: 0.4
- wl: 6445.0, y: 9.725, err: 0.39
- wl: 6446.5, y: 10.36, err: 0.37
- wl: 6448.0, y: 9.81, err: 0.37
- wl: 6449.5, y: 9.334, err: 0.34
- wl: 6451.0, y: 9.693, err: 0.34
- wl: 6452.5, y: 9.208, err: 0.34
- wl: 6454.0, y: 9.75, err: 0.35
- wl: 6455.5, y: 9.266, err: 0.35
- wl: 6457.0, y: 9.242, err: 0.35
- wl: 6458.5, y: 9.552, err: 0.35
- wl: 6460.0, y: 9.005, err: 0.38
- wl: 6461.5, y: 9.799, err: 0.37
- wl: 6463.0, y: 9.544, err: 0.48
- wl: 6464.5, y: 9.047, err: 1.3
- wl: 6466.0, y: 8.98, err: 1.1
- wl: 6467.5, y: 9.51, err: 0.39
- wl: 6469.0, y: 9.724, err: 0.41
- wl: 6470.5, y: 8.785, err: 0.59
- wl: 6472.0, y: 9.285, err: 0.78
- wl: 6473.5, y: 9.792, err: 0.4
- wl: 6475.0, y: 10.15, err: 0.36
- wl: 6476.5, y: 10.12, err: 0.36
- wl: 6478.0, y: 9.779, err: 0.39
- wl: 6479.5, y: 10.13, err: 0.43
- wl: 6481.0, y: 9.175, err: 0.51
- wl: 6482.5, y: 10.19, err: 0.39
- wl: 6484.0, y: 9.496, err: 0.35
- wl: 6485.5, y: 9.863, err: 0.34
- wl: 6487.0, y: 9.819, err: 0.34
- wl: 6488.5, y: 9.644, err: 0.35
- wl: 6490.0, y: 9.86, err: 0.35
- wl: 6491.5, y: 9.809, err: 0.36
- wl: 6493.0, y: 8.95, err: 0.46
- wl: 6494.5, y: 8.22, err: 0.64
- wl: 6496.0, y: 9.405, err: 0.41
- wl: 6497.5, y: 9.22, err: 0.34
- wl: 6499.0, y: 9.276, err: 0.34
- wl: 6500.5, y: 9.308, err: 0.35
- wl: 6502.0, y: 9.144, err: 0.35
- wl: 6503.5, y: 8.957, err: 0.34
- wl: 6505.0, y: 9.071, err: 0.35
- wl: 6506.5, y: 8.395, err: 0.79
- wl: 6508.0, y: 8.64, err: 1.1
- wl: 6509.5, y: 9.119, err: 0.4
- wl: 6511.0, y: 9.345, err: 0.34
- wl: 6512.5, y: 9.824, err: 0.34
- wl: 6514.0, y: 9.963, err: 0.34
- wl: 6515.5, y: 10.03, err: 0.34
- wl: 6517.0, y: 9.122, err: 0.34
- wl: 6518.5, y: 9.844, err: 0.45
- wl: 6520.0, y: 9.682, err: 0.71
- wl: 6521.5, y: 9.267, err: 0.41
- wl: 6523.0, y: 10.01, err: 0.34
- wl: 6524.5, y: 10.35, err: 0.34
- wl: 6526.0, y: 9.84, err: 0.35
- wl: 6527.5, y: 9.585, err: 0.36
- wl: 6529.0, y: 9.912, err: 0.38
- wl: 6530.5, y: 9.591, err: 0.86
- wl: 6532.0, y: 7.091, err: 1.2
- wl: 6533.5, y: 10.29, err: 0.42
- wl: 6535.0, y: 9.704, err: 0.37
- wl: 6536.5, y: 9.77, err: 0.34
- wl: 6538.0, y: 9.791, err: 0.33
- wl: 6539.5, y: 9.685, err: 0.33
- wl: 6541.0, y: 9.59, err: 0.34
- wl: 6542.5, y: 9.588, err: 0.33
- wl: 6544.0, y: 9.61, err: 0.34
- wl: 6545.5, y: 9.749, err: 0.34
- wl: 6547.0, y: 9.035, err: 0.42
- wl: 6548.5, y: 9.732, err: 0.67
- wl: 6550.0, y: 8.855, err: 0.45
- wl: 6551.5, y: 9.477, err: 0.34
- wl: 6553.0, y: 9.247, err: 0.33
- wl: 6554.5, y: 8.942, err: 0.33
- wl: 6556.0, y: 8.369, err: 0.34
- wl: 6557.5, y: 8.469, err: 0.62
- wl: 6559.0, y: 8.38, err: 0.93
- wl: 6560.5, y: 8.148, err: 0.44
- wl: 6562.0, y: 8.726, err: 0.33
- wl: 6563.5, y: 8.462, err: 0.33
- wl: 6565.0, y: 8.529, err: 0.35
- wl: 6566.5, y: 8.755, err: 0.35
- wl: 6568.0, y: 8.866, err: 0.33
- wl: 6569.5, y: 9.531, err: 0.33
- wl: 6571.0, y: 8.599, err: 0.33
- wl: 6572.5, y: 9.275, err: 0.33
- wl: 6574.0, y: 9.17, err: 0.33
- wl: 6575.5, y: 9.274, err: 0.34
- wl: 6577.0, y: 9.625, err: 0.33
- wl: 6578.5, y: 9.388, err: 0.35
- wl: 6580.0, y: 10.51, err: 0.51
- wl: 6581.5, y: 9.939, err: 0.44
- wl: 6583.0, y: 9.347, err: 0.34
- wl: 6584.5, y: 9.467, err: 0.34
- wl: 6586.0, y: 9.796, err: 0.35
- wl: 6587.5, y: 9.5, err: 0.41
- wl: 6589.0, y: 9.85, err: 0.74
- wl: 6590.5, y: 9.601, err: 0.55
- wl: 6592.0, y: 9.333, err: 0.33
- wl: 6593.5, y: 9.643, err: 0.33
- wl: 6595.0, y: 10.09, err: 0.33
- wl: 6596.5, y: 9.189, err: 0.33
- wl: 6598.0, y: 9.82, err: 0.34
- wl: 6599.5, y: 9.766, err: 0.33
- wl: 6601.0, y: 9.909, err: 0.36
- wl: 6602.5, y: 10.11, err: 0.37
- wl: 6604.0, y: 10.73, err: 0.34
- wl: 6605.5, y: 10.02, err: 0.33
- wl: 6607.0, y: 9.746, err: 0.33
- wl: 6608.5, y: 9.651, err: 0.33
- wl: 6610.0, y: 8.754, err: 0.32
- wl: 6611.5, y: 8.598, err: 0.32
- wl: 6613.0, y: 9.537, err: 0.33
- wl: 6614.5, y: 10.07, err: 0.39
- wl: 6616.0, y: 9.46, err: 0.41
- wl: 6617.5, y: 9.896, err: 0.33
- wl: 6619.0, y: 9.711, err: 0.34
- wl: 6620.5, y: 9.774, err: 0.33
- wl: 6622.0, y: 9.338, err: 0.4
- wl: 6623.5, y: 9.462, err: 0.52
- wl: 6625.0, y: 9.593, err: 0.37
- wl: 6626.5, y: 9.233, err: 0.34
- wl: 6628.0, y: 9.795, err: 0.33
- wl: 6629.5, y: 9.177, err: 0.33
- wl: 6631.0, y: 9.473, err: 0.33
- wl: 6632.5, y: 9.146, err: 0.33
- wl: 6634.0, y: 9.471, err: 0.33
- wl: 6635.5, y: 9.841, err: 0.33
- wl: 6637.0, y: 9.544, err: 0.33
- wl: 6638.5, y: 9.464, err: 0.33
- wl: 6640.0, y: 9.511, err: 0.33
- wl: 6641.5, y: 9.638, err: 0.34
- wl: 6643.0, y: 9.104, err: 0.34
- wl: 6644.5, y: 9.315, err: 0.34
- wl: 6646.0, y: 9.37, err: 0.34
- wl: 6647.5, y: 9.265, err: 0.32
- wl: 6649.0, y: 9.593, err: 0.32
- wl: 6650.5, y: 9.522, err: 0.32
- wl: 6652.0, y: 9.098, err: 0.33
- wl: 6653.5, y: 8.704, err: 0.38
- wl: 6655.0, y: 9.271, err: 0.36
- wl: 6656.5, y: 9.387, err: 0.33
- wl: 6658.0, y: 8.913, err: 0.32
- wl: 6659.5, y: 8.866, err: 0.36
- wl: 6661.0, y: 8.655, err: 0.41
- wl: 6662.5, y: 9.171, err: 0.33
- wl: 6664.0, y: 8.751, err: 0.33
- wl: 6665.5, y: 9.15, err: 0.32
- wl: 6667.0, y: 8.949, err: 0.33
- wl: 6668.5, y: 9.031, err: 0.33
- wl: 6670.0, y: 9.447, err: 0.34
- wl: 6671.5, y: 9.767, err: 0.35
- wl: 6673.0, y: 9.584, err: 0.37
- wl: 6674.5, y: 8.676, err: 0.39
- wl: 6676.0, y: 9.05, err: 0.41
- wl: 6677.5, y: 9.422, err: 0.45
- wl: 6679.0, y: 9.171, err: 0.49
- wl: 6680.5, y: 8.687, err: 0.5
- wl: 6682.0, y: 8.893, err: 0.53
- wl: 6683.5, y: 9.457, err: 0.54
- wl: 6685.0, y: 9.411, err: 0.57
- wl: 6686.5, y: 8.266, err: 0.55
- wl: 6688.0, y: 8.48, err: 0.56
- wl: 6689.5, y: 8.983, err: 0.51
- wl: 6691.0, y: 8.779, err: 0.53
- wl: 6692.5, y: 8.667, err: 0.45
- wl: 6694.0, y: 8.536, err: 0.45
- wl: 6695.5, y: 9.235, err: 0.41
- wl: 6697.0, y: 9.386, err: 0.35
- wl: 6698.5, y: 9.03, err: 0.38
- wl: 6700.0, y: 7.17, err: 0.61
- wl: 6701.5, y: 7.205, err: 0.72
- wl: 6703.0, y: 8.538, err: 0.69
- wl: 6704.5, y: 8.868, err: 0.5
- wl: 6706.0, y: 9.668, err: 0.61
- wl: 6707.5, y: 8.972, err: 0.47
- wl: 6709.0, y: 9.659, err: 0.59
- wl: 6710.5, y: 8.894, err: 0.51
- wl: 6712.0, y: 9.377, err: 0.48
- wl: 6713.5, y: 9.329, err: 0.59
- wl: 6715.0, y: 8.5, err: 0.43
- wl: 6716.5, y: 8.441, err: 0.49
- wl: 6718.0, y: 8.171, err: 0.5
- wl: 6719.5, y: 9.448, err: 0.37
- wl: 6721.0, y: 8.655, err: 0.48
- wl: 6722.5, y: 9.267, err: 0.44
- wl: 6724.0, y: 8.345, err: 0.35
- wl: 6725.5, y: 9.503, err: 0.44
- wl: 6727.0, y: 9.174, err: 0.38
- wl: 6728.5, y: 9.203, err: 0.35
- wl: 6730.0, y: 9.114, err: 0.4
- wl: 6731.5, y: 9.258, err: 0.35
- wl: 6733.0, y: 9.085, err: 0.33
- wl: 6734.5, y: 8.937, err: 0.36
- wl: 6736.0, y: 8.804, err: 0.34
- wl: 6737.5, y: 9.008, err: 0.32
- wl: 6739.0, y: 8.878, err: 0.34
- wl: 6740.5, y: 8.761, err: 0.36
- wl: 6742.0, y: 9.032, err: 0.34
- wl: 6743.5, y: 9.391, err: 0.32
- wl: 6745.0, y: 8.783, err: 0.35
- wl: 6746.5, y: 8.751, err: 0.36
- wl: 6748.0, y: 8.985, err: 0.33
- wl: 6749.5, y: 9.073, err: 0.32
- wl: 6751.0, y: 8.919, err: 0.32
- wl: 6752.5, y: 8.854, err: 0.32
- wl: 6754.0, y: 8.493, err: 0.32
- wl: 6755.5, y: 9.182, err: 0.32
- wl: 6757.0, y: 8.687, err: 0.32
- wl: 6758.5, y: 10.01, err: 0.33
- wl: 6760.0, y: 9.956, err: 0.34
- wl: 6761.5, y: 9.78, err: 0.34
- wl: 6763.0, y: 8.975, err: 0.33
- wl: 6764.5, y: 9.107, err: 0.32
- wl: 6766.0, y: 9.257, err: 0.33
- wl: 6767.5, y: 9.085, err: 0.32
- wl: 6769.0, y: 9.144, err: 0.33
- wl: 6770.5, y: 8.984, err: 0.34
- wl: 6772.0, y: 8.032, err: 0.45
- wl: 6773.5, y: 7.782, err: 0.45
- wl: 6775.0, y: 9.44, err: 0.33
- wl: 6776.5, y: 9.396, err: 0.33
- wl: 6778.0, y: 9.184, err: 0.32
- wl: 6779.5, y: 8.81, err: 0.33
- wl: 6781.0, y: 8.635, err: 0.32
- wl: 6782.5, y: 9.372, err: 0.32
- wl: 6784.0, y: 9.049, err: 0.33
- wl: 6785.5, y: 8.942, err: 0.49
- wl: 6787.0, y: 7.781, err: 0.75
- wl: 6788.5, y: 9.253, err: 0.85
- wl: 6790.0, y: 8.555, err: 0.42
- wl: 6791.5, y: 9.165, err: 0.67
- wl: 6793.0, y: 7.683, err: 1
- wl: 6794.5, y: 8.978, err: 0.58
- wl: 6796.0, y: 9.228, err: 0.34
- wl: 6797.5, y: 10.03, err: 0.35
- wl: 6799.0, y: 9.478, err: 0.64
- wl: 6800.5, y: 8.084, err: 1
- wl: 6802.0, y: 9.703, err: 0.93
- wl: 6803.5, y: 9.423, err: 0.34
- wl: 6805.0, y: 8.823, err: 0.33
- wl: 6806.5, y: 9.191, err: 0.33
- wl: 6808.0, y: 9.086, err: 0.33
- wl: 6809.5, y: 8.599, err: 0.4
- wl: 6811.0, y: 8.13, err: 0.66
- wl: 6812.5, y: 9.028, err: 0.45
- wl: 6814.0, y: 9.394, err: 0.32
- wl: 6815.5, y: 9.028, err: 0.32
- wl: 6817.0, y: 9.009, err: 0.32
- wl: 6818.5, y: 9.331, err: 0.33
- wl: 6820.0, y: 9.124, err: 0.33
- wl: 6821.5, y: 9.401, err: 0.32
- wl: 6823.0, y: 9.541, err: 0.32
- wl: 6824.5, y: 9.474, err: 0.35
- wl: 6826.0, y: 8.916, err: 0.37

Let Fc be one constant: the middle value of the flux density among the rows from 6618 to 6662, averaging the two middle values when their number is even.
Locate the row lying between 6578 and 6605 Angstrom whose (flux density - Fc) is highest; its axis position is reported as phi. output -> 6604.0 Angstrom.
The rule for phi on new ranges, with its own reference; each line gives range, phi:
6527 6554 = 6533.5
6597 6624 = 6604.0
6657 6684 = 6671.5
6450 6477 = 6475.0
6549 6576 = 6569.5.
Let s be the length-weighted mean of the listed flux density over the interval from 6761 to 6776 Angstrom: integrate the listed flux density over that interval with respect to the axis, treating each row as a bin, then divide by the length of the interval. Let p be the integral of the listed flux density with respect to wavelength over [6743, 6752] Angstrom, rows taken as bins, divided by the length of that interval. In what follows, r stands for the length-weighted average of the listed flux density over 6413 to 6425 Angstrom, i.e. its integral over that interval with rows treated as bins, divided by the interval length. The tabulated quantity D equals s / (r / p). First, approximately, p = 8.97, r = 9.55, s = 8.95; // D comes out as 8.4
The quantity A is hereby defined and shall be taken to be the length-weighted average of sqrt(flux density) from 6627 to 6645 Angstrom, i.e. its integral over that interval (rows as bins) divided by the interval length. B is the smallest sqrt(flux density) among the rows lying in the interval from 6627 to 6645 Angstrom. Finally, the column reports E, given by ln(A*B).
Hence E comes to 2.23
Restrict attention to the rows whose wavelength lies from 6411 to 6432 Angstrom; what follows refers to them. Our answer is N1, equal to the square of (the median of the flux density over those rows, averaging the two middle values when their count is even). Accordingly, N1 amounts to 89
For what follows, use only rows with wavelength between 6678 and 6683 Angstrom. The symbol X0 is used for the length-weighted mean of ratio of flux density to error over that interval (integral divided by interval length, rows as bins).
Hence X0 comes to 18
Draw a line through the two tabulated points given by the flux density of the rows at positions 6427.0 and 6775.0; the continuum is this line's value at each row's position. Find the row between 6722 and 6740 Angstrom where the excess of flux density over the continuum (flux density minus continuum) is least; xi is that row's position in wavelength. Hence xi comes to 6724.0 Angstrom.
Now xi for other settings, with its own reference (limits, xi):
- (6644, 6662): 6661.0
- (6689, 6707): 6700.0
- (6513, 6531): 6517.0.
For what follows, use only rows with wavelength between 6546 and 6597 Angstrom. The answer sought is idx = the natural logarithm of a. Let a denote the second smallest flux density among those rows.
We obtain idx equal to 2.12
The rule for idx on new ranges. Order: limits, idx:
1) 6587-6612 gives 2.17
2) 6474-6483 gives 2.28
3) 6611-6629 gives 2.22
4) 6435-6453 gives 2.14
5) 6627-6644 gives 2.21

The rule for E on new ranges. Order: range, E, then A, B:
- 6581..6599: 2.24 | 3.103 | 3.03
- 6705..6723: 2.15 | 3.003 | 2.86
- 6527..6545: 2.11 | 3.083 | 2.66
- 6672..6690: 2.16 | 3.002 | 2.88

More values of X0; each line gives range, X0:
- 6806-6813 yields 22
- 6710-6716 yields 18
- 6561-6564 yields 25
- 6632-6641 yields 29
